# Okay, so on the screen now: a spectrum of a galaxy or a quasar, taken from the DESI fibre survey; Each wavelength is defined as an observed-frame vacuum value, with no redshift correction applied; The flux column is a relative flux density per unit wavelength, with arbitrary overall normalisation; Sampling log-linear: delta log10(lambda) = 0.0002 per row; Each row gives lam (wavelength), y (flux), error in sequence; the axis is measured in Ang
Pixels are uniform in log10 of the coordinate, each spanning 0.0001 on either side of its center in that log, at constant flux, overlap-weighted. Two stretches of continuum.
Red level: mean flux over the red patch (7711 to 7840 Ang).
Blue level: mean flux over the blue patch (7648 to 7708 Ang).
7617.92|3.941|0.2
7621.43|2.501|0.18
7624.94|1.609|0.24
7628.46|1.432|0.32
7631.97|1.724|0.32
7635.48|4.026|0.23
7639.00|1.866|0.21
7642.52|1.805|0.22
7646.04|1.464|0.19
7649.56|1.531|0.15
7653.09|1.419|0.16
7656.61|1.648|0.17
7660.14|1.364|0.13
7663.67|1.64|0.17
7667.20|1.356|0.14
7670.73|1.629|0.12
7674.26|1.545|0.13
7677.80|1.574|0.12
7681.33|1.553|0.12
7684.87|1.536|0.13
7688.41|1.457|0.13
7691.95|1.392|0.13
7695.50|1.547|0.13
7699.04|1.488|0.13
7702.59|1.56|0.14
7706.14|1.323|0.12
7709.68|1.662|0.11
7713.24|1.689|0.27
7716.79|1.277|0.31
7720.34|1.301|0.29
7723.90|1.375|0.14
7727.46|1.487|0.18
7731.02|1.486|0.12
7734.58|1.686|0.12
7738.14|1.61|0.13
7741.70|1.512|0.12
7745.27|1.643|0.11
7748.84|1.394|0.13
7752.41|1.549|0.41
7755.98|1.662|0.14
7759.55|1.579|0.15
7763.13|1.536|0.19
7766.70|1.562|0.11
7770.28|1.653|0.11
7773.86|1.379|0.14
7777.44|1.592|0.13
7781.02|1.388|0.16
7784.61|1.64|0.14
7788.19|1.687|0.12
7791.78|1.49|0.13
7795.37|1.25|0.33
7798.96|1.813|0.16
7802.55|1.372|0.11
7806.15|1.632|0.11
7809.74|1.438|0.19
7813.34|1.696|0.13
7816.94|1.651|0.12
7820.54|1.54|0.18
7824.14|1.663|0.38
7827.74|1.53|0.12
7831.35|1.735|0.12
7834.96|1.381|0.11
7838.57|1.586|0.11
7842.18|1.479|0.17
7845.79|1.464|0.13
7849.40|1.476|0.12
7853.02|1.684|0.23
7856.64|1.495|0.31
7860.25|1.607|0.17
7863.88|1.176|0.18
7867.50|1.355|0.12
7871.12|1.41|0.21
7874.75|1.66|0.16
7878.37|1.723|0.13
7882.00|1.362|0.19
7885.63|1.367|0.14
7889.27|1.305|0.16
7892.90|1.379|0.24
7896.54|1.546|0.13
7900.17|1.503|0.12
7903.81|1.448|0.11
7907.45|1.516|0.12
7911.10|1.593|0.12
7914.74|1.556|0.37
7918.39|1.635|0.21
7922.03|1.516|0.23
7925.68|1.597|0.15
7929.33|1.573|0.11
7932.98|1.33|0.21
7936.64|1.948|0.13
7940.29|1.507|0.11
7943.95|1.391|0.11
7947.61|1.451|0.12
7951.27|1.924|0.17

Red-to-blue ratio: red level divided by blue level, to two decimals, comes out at 1.02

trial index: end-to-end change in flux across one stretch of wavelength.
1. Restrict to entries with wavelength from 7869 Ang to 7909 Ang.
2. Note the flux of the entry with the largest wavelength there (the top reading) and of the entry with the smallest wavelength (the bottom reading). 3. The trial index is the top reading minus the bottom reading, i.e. 0.11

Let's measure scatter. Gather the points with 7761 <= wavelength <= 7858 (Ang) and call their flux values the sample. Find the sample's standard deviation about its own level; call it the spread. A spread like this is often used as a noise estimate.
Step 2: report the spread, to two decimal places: 0.13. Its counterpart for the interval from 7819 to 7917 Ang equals 0.13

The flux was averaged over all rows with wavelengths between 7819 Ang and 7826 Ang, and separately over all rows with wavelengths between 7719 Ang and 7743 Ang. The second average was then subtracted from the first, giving 0.11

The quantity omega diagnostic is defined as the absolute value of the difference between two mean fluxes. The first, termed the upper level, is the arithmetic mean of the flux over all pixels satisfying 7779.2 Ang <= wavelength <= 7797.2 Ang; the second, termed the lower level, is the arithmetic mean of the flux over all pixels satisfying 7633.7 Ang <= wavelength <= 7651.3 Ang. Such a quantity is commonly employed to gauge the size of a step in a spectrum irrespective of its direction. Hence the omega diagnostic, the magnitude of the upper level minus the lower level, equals 0.647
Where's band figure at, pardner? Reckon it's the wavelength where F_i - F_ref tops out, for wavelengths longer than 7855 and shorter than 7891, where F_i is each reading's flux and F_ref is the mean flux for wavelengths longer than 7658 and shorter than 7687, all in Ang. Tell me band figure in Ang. 7878.37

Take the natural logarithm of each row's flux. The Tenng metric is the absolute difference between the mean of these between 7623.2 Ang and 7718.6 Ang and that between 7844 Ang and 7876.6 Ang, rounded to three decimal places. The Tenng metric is 0.077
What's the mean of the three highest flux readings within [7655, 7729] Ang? 1.666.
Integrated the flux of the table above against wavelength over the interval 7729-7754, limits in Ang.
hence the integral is 38.8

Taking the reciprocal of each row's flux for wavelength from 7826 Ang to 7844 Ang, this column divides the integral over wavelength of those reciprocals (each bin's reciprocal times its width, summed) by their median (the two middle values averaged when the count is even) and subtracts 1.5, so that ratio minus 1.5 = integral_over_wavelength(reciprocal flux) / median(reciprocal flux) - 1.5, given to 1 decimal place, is 16.5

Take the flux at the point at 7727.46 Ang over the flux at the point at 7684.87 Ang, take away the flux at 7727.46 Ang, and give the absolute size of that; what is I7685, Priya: 0.52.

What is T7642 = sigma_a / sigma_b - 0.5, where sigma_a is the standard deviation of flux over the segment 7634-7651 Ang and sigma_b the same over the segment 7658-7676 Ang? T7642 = 7.2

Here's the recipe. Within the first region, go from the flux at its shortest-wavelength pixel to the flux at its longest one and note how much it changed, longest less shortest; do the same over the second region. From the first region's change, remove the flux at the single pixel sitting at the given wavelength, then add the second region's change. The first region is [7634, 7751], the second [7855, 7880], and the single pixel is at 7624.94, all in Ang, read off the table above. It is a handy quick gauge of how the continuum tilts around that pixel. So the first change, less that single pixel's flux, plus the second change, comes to -4.0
